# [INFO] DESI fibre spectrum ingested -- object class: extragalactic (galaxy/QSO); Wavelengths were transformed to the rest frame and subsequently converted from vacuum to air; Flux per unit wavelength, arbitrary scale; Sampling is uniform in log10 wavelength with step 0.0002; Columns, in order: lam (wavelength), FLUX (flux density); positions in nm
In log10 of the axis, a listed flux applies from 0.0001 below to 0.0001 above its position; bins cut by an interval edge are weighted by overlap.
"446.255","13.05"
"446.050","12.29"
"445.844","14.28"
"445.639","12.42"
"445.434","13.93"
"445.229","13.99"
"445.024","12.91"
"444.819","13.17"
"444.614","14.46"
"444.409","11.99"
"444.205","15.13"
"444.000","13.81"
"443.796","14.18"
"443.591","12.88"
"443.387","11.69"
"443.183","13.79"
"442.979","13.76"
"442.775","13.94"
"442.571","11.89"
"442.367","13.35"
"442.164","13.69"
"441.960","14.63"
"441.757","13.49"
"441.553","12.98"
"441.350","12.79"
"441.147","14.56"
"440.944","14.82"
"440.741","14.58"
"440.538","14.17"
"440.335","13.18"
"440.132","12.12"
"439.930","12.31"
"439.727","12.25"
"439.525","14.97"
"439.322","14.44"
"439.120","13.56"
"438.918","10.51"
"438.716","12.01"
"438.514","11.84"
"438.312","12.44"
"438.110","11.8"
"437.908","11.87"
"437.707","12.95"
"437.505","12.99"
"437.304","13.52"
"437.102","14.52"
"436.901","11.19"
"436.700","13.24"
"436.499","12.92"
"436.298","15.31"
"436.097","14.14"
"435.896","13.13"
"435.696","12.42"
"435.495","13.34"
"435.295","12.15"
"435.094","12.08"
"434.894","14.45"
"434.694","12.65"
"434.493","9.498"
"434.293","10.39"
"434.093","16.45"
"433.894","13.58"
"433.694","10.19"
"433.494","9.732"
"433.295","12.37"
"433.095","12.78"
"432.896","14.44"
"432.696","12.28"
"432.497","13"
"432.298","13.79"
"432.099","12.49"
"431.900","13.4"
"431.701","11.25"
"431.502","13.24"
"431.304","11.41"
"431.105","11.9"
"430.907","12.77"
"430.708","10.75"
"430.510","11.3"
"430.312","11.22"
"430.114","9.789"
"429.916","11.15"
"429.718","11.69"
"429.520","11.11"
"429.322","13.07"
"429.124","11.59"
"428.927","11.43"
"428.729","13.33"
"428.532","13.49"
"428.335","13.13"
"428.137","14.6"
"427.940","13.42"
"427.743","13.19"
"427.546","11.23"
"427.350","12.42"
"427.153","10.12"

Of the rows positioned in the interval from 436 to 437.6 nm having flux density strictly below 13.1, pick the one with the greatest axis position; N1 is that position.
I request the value 437.505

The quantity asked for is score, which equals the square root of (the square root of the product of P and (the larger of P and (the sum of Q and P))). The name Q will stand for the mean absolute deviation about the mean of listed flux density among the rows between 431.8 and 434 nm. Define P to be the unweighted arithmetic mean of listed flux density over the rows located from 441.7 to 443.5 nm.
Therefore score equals 3.72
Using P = 13.4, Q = 1.03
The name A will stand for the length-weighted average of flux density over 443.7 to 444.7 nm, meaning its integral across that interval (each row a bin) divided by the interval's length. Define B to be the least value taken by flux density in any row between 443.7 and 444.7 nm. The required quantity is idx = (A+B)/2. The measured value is 12.9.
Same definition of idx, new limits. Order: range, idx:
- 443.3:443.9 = 12.3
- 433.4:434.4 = 10.9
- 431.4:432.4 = 12.0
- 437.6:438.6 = 12.0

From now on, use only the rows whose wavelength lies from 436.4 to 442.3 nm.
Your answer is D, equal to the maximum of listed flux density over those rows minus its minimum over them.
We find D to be 4.5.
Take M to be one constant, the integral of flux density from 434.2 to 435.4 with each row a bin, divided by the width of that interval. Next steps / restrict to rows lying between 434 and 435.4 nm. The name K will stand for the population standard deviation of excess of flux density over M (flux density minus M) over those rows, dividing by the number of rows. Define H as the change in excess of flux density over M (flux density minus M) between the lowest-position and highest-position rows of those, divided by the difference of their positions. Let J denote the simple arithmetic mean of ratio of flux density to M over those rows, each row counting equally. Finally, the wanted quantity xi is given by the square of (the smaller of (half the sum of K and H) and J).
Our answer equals 0.5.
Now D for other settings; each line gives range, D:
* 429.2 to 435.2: 7.0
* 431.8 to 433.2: 2.2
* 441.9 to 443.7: 2.9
